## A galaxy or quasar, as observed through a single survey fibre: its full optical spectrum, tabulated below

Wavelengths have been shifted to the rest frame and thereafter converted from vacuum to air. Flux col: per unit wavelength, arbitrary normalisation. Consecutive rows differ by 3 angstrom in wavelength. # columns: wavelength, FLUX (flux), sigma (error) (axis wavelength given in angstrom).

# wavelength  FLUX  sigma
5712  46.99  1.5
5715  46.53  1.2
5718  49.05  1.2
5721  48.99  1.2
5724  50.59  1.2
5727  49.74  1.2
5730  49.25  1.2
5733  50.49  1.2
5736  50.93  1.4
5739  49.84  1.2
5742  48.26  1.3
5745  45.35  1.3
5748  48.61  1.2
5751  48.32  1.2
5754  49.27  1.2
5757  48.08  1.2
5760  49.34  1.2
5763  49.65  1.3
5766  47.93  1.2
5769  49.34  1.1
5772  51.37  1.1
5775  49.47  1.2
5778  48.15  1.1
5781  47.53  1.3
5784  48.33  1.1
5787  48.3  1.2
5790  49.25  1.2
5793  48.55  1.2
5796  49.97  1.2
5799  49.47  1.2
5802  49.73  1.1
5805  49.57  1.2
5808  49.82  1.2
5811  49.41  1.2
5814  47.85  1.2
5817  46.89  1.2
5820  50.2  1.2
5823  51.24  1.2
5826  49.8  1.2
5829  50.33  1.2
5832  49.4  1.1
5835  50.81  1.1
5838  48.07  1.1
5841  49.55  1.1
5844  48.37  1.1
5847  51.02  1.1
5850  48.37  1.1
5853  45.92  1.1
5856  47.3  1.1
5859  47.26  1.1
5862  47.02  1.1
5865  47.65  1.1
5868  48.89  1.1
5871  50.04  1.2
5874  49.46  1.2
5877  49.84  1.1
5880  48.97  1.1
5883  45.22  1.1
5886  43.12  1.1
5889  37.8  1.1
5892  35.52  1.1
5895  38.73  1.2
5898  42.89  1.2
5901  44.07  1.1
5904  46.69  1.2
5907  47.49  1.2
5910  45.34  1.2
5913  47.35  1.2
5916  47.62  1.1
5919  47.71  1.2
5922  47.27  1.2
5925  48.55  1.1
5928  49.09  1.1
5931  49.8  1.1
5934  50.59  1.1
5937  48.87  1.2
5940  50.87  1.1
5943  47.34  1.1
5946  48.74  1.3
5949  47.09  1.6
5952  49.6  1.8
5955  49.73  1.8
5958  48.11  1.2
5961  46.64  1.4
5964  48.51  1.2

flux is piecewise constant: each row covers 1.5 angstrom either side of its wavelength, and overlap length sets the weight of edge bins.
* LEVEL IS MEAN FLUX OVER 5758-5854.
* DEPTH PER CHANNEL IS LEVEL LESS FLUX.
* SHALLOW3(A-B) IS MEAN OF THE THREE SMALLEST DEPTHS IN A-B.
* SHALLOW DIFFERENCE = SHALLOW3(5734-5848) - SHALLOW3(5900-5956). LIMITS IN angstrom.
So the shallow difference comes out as -0.8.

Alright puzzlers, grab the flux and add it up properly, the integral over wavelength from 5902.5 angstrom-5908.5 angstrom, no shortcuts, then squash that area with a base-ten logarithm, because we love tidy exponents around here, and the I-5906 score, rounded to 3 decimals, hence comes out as 2.451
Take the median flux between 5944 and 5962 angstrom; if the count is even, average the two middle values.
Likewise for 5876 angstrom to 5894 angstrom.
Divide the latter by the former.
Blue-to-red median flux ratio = 0.91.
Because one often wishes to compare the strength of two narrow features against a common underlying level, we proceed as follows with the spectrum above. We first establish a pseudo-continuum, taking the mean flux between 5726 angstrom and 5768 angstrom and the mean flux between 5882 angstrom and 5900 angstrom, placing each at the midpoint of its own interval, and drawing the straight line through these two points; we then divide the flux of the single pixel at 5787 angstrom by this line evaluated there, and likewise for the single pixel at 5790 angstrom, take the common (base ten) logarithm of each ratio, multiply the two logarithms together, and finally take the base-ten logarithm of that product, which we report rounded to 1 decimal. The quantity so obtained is -3.4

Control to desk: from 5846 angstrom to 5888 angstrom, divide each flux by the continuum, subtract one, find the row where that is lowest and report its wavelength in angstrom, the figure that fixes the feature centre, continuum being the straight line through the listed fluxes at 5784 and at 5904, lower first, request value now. 5886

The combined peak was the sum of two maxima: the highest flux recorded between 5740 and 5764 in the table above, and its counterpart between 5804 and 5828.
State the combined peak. 101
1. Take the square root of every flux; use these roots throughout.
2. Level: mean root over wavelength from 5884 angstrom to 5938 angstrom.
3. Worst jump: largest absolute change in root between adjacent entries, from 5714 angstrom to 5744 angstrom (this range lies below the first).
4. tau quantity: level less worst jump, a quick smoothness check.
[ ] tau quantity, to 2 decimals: 6.55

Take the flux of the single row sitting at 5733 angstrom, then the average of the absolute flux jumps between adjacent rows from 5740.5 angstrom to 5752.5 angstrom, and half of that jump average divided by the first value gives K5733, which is 0.021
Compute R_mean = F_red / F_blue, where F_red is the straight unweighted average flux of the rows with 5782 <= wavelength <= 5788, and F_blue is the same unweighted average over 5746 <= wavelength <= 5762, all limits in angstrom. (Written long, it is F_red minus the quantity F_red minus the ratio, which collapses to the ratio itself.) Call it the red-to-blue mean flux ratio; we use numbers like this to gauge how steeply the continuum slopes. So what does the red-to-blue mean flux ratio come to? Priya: 0.992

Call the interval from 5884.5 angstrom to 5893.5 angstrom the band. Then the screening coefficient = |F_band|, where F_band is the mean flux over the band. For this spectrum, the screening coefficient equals 38.8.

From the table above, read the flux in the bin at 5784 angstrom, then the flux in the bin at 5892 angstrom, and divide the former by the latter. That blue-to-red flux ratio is 1.36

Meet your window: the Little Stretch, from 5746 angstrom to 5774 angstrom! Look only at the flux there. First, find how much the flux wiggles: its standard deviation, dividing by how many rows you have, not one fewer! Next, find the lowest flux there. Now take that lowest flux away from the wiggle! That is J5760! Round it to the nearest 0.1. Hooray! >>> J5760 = -46.9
